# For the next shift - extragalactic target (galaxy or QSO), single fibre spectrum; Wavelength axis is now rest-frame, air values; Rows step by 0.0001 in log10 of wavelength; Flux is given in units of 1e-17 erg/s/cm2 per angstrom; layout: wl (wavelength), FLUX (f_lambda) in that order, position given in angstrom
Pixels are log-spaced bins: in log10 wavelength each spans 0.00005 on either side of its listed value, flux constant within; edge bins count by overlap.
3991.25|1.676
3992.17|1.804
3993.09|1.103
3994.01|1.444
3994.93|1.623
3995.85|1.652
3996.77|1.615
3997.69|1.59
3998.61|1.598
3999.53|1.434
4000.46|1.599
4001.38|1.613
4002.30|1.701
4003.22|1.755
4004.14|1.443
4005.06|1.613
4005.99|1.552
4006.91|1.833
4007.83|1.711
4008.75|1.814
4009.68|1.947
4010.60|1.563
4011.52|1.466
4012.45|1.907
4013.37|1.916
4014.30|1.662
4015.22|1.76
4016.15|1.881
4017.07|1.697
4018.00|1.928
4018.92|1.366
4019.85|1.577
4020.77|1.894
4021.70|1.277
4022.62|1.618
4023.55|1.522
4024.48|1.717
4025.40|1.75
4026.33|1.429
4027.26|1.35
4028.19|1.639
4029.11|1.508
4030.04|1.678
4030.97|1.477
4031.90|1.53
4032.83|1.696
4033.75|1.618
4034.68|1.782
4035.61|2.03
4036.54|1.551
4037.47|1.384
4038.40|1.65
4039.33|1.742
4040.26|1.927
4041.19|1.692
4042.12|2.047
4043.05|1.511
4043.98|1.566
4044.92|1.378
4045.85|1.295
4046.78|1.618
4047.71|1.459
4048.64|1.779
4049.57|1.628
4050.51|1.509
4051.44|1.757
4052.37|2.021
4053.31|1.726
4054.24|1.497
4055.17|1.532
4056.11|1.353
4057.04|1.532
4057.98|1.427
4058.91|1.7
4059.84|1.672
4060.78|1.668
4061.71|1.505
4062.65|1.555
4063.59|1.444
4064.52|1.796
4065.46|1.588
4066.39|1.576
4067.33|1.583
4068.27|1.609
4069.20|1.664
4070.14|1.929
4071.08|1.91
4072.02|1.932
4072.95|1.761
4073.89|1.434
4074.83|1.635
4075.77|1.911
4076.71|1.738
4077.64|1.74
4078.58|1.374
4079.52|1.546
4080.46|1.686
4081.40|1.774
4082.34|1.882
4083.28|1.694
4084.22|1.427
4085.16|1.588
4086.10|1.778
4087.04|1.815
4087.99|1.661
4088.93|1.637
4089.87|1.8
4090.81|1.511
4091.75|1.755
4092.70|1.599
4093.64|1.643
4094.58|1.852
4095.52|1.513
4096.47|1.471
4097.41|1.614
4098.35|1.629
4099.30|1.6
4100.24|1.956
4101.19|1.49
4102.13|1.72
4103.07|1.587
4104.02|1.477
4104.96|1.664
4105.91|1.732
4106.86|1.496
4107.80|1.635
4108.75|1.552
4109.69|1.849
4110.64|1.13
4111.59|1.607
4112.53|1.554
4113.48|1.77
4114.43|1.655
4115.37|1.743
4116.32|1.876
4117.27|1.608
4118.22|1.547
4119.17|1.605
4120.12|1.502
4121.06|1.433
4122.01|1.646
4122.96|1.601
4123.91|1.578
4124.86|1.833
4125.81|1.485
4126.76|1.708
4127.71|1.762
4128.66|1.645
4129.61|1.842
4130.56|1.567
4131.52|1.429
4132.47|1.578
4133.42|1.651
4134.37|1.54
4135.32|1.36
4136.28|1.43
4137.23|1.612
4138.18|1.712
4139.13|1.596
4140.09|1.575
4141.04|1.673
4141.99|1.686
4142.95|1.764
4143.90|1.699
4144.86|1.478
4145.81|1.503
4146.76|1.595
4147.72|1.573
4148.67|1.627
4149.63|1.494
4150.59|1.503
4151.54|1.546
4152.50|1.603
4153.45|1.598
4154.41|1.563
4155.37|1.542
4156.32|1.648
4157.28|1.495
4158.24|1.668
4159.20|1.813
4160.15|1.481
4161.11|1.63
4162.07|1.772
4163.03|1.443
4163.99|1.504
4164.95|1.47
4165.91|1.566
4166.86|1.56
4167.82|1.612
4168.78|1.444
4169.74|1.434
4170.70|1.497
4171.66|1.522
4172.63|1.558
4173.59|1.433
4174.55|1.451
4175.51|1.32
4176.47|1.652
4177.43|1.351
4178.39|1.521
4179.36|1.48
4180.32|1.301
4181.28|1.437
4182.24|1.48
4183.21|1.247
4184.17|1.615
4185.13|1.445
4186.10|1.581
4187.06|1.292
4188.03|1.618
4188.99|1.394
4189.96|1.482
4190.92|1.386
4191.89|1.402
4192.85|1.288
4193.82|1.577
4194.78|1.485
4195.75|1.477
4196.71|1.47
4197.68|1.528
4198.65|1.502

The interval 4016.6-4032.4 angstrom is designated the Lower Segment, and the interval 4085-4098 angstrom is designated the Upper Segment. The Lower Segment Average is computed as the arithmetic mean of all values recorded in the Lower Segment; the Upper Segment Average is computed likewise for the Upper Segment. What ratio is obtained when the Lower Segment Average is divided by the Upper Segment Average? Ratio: 0.955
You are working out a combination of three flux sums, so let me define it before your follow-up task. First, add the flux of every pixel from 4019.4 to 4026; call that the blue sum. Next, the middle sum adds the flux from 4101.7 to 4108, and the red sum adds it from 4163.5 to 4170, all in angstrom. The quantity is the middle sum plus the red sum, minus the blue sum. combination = 10.5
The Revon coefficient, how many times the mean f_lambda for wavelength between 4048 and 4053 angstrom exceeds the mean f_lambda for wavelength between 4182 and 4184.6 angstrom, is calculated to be 1.20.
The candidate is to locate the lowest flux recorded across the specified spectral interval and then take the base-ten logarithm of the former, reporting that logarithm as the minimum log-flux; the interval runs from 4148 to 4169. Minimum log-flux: 0.159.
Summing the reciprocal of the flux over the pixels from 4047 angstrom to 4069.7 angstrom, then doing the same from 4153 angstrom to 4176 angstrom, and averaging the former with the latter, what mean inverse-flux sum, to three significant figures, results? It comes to 15.3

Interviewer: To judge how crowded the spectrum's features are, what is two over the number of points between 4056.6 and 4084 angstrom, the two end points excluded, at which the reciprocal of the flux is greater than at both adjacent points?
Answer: 0.25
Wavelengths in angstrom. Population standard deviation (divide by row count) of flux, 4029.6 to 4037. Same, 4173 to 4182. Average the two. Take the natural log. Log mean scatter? -2.01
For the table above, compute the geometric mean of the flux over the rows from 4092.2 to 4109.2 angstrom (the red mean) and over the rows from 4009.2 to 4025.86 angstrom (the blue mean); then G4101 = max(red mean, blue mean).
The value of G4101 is 1.68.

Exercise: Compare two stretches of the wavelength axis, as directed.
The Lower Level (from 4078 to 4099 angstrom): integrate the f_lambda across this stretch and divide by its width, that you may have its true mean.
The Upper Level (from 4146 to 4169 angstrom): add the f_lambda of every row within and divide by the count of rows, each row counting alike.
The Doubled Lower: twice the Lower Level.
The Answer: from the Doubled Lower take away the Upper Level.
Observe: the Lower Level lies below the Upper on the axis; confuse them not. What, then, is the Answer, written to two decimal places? 1.72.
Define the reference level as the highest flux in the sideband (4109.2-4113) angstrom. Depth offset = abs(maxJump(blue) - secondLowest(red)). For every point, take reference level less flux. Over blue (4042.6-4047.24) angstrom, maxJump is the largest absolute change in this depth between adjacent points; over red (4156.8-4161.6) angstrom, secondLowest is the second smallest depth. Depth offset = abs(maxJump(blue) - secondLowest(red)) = 0.14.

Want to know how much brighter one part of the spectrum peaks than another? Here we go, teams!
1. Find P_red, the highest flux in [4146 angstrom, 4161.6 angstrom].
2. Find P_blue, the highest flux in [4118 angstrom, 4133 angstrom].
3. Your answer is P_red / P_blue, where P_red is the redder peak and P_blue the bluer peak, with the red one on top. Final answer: 0.98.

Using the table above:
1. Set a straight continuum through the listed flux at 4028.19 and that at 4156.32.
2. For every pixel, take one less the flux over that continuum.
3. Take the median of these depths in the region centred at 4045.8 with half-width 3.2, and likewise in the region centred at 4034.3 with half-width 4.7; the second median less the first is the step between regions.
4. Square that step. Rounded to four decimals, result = 0.0057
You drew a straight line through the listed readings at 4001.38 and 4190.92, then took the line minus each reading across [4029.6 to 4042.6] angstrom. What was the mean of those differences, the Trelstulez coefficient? -0.13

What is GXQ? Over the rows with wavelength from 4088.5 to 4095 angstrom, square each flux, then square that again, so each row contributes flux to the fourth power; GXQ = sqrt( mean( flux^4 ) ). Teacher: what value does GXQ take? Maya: 2.88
